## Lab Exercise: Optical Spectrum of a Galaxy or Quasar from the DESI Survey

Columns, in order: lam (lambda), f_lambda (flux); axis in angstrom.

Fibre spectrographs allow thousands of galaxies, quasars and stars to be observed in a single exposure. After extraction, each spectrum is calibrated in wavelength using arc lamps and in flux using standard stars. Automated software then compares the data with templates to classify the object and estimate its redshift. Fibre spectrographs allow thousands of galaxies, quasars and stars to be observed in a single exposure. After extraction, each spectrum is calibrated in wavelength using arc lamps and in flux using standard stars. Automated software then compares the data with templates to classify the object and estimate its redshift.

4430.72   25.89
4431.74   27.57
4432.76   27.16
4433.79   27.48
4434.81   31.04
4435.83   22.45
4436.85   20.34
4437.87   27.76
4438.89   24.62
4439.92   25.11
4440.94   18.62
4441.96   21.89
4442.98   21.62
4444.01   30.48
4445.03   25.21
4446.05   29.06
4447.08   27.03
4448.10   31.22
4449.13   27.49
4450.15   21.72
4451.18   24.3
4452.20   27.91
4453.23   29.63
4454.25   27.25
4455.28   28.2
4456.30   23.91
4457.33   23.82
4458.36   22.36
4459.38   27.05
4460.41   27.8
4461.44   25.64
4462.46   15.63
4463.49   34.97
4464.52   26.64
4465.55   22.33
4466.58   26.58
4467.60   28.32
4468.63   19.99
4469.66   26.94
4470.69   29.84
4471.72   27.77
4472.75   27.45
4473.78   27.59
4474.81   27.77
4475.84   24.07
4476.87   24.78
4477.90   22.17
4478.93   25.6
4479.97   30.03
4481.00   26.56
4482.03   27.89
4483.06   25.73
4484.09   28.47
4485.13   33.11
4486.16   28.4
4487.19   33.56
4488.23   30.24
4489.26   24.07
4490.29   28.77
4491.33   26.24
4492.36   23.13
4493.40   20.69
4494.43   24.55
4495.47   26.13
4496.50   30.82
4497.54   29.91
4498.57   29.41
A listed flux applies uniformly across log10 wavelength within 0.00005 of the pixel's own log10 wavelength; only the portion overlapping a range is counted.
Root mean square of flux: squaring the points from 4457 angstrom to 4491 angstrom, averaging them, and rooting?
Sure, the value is 27.0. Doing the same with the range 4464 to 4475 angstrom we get 26.6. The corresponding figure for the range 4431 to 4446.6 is 25.6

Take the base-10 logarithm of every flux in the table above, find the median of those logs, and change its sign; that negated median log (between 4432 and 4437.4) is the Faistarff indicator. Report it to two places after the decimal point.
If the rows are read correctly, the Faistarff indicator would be -1.43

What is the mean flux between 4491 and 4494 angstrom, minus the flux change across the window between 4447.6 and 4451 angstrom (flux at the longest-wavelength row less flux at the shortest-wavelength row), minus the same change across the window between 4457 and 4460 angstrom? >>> 30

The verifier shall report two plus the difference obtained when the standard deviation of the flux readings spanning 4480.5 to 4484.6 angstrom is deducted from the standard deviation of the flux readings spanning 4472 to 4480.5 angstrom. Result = 3.3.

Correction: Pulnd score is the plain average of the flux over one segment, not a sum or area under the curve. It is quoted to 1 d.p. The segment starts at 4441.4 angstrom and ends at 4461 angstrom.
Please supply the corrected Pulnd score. 26.2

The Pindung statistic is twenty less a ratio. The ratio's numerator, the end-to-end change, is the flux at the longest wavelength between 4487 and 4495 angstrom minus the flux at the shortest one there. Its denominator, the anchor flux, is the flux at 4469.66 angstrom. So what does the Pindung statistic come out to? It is 20.3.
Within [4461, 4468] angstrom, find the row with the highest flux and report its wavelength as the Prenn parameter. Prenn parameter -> 4463.49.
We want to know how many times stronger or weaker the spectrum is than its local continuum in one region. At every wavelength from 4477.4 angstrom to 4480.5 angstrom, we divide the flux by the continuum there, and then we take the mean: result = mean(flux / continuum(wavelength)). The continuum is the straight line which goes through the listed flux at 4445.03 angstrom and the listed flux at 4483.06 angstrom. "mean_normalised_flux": 1.01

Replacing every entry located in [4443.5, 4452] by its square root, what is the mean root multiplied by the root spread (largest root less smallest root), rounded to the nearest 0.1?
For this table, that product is 4.8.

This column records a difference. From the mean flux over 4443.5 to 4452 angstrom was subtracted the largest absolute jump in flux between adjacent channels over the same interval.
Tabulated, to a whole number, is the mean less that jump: 21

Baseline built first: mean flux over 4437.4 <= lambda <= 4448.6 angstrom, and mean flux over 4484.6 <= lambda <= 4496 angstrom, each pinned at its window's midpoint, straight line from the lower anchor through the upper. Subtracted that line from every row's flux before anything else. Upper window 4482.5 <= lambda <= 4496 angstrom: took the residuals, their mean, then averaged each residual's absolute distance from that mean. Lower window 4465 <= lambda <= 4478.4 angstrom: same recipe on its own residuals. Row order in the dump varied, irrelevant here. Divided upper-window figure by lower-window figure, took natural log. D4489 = 0.23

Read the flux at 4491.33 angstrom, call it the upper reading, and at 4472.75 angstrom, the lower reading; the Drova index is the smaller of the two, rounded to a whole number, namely 26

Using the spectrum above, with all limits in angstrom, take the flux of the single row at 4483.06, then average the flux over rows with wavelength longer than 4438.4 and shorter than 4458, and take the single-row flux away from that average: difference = 0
